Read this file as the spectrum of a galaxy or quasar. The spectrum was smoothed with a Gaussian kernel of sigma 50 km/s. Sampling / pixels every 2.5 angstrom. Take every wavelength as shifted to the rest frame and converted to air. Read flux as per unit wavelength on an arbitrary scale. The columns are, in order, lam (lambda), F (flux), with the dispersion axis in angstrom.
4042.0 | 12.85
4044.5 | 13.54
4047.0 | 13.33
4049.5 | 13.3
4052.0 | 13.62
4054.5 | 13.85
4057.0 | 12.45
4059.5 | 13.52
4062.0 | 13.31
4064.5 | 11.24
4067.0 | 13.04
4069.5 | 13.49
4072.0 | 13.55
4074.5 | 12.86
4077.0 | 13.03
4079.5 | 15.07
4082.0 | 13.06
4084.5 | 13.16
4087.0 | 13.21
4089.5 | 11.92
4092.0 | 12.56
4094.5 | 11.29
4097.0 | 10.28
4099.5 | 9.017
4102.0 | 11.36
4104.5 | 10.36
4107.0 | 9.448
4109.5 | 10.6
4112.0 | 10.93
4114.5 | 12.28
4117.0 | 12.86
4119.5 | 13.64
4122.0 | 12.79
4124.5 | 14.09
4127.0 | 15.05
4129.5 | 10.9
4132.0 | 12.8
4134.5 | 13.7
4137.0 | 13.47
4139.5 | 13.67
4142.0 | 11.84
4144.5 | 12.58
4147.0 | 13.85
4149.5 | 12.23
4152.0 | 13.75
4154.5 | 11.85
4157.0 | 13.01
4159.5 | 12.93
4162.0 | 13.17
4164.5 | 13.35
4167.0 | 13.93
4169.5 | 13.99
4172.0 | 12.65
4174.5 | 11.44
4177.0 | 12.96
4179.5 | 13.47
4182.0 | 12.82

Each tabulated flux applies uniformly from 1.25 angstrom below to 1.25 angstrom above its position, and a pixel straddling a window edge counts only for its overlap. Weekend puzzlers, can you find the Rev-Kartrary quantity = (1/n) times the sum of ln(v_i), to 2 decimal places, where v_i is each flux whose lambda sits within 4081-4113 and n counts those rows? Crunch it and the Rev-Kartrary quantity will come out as 2.42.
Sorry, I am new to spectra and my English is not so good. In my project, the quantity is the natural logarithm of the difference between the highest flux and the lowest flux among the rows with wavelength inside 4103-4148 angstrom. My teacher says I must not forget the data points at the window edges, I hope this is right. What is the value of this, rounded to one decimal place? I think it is 1.7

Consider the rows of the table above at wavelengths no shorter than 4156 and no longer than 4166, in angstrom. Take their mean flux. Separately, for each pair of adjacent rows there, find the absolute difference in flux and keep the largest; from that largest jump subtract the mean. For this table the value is -12.9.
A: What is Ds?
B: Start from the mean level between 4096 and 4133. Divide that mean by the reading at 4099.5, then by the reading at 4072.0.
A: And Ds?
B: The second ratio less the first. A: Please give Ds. -0.4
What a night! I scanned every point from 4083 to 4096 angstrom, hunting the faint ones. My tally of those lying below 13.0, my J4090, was 3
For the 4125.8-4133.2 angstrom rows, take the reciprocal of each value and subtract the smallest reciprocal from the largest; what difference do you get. 0.025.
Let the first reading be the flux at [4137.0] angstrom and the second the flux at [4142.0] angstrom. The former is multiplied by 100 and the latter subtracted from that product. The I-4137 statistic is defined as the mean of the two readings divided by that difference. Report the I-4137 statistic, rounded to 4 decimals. 0.0095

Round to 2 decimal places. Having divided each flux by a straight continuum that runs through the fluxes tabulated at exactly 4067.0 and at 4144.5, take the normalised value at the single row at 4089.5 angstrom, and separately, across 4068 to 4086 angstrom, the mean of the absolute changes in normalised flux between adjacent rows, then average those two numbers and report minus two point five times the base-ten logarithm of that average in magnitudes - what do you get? 0.76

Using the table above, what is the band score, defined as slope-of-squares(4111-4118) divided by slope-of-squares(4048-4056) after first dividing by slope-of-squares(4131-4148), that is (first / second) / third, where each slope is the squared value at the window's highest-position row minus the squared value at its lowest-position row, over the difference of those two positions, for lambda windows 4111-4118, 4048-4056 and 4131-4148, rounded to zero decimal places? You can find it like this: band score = 2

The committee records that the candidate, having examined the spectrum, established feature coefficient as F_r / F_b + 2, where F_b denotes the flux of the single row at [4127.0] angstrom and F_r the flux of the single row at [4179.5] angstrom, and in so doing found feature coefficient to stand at 2.90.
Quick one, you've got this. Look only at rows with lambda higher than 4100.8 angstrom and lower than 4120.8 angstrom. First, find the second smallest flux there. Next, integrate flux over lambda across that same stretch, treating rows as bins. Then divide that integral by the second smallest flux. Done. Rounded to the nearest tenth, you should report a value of 22.1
